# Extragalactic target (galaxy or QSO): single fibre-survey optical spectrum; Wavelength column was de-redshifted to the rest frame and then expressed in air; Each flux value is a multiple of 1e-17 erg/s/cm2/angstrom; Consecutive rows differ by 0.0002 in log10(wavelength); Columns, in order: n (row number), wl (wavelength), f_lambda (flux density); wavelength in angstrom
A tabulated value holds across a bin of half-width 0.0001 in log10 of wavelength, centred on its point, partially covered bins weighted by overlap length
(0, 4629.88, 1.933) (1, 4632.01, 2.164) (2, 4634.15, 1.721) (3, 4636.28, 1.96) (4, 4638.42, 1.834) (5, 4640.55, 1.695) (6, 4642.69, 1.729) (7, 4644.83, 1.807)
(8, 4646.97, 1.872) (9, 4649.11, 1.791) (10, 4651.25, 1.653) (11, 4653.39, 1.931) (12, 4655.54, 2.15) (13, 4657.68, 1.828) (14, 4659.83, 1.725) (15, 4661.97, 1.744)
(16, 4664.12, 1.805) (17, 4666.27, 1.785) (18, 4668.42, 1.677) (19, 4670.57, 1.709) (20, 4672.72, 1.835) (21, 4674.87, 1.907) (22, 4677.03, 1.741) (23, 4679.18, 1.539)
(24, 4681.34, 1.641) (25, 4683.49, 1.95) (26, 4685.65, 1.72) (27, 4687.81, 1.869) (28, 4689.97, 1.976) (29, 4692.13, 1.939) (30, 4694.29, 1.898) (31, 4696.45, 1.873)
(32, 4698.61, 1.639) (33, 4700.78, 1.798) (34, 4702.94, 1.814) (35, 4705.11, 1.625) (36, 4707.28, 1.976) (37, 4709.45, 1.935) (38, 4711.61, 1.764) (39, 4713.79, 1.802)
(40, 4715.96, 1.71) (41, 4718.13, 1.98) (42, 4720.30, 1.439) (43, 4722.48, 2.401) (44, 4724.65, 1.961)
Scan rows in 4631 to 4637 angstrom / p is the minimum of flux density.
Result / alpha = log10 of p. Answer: 0.236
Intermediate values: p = 1.721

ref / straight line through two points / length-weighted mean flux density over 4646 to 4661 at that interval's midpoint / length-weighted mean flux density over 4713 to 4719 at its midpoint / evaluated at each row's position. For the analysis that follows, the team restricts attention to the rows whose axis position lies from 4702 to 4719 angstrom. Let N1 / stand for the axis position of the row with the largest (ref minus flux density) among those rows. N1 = 4705.11 angstrom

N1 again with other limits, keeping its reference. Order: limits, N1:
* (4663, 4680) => 4679.18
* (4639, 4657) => 4651.25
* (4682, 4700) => 4698.61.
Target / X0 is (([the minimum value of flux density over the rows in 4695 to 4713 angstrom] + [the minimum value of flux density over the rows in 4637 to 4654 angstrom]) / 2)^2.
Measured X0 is 2.69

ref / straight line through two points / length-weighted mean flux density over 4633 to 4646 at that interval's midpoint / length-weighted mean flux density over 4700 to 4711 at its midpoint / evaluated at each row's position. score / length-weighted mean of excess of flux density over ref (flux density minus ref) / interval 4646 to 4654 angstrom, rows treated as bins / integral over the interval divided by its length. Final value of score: 0.01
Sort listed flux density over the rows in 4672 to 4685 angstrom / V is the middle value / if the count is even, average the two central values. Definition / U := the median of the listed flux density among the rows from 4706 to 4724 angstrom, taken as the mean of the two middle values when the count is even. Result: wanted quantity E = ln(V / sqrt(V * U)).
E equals -0.022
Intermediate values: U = 1.87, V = 1.79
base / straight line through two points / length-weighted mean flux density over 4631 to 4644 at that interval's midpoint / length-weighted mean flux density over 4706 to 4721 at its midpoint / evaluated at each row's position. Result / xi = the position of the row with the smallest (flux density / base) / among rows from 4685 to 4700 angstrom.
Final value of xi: 4698.61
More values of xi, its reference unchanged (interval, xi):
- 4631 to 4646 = 4640.55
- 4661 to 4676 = 4668.42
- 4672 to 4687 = 4679.18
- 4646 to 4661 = 4651.25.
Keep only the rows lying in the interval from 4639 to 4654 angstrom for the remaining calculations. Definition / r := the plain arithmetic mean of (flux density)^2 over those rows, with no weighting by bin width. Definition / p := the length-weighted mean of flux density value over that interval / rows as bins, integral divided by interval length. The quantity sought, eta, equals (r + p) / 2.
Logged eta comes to 2.48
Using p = 1.78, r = 3.19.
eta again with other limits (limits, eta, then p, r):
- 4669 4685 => 2.44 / 1.76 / 3.12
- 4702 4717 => 2.53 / 1.80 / 3.27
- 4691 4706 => 2.52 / 1.80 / 3.25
